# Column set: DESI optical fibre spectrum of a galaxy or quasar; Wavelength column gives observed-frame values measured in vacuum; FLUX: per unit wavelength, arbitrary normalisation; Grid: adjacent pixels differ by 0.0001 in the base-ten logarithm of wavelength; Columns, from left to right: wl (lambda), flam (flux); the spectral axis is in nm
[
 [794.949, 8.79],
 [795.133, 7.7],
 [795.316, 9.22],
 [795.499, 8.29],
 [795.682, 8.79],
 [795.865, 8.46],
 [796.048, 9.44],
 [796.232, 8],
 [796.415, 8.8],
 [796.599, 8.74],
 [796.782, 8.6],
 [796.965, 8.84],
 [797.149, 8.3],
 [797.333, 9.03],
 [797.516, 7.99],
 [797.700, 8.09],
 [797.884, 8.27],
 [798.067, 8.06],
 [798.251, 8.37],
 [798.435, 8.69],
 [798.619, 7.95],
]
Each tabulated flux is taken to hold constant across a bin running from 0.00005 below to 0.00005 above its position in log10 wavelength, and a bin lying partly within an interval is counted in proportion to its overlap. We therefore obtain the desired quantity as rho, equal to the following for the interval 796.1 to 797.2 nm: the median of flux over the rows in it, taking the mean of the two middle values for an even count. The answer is 8.67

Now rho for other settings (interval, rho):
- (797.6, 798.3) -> 8.18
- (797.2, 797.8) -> 8.09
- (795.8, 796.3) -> 8.46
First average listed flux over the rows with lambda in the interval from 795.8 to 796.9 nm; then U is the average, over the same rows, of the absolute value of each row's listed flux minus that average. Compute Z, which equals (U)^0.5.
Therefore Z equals 0.566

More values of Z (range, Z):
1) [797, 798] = 0.527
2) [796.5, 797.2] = 0.412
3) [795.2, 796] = 0.561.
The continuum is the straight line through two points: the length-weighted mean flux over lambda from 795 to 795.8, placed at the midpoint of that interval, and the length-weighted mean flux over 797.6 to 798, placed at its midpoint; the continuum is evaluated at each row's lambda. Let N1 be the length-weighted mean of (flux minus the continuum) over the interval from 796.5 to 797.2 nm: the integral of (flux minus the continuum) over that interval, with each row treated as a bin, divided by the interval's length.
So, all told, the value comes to 0.34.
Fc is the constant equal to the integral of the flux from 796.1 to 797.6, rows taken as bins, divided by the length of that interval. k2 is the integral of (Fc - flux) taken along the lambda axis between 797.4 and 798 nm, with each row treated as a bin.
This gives 0.25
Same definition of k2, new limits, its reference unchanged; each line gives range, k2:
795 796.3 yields -0.02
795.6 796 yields -0.06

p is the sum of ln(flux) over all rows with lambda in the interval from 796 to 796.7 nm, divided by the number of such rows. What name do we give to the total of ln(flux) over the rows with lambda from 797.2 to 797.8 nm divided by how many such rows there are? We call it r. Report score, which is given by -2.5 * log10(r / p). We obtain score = 0.022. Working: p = 2.167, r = 2.12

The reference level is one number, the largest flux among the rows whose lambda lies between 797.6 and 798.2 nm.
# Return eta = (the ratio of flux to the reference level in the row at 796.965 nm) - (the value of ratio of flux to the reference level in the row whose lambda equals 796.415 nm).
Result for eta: 0.00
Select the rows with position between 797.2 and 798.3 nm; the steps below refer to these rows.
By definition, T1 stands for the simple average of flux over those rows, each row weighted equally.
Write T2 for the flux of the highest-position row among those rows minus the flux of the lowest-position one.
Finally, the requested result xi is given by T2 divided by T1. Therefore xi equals -0.08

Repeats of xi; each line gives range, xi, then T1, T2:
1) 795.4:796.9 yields 0.04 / 8.64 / 0.3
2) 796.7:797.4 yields 0.05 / 8.69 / 0.4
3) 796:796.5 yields -0.07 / 8.75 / -0.6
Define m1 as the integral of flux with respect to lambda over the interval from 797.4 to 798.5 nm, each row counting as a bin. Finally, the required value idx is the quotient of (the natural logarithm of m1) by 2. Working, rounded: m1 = 9.1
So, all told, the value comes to 1.103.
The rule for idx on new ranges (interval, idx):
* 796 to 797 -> 1.082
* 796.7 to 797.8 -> 1.116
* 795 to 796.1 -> 1.125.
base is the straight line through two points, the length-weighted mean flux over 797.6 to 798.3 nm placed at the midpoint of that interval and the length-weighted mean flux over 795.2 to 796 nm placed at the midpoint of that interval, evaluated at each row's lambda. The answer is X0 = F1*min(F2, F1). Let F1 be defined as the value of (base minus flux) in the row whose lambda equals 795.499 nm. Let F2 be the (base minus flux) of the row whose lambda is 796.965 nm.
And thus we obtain -0.2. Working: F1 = 0.4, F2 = -0.4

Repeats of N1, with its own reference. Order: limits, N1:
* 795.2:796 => 0.22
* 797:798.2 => 0.12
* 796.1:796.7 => 0.21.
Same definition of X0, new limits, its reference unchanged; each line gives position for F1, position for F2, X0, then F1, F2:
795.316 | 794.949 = 0.2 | -0.4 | 0.1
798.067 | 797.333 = -0.1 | 0.1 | -0.7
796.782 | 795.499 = 0.0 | -0.2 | 0.4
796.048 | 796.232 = 0.7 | -0.8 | 0.6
